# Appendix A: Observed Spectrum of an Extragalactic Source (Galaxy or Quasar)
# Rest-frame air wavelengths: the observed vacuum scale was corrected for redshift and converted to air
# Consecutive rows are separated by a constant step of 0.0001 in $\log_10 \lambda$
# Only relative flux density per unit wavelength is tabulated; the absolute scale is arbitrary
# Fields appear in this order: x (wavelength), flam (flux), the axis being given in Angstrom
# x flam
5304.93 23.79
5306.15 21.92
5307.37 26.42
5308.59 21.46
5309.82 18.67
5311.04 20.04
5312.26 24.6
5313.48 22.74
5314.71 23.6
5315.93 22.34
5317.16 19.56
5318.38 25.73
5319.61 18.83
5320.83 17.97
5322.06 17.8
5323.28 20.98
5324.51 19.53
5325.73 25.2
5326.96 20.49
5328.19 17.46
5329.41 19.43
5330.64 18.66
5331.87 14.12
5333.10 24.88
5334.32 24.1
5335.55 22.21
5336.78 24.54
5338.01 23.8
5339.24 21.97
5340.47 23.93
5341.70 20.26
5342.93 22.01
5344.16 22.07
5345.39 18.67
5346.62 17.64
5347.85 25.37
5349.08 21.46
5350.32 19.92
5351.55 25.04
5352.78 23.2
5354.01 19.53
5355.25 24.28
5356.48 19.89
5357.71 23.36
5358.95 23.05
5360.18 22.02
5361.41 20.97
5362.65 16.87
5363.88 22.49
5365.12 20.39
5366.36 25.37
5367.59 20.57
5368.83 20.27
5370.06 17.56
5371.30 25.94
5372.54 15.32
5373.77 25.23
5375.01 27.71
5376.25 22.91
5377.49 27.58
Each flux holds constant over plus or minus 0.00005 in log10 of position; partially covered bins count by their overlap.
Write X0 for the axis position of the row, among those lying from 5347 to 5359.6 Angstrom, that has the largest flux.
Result 5347.85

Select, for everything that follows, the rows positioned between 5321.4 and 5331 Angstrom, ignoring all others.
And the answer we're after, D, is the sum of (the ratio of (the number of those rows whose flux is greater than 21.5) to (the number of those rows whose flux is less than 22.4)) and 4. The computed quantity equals 4.1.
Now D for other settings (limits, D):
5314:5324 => 4.5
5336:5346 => 5.2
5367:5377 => 5.0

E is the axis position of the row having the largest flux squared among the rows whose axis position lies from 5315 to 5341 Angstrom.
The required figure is 5318.38 Angstrom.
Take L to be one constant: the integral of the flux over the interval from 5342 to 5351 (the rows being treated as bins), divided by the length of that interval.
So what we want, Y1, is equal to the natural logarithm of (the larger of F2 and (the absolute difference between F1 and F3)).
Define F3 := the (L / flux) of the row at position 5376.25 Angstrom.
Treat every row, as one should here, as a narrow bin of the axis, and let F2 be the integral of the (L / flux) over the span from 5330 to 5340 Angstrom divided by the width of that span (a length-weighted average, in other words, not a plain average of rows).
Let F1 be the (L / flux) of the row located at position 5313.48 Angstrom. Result -0.005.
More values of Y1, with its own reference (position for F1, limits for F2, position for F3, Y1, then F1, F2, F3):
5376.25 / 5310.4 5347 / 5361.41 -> 0.011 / 0.92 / 1.01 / 1.00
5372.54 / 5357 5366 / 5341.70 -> -0.007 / 1.37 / 0.99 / 1.04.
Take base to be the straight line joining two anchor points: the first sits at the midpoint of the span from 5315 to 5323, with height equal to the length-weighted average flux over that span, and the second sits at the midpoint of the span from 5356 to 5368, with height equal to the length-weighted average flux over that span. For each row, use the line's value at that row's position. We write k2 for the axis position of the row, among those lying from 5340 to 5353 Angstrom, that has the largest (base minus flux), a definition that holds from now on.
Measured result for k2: 5346.62 Angstrom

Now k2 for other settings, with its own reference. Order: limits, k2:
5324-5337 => 5331.87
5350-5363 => 5362.65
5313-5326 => 5322.06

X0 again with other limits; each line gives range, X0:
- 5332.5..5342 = 5333.10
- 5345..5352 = 5347.85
